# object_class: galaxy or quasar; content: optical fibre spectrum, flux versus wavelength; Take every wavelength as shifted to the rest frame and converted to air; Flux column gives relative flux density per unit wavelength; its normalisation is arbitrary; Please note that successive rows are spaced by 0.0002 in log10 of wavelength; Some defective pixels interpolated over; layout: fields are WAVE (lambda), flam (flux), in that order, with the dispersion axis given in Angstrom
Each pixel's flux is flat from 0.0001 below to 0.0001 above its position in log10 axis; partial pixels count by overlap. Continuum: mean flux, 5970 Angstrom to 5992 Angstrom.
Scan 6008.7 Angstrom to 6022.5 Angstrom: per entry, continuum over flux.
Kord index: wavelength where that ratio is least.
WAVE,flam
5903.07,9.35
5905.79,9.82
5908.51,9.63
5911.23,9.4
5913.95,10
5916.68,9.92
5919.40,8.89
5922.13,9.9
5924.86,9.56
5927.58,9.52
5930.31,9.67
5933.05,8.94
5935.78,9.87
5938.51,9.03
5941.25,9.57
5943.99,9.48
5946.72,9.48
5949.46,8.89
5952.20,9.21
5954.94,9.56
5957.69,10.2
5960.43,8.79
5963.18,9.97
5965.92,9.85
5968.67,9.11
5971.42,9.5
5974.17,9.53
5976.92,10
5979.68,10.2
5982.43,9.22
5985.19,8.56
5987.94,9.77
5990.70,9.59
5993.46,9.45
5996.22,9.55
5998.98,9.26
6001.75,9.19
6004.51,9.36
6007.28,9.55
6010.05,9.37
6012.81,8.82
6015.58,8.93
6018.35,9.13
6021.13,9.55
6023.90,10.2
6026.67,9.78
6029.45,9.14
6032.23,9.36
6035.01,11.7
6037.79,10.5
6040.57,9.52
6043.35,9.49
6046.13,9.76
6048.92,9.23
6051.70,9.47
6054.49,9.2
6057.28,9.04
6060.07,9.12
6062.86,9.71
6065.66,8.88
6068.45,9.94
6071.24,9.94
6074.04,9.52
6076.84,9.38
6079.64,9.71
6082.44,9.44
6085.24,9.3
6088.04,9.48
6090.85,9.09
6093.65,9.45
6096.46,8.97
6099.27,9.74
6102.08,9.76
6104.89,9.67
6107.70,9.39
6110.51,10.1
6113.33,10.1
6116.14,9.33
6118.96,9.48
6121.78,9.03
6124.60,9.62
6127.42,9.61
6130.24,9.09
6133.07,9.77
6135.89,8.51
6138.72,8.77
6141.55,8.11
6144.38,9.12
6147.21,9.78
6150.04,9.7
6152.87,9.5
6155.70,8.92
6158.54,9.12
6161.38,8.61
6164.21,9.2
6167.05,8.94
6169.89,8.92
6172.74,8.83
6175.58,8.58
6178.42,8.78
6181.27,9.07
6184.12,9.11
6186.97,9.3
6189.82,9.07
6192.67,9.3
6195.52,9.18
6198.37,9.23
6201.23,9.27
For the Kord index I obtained 6021.13 Angstrom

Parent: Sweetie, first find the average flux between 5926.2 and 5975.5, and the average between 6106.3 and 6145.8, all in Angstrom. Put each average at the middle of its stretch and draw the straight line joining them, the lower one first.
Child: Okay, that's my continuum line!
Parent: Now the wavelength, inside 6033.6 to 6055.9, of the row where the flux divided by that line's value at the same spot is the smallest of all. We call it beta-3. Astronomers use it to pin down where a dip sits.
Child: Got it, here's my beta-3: 6054.49 Angstrom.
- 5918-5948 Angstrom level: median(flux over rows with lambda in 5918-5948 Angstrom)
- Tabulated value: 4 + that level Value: 13.52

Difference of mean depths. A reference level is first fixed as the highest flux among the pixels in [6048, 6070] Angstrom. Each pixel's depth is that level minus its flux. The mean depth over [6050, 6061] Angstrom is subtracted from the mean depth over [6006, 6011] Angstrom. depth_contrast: -0.25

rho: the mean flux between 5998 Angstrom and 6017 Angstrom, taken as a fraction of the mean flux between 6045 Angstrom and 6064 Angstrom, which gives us 0.98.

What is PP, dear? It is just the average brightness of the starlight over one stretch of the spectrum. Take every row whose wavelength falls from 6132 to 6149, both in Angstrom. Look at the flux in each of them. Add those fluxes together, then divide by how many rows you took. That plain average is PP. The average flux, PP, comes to 9.01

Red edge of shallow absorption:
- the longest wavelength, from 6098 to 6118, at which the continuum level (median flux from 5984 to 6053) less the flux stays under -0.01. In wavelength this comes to 6113.33 Angstrom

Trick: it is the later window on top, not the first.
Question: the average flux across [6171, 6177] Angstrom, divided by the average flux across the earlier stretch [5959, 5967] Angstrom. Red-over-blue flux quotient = 0.91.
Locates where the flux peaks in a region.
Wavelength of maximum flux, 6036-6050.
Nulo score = 6037.79 Angstrom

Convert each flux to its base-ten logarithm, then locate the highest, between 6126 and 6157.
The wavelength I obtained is 6147.21 Angstrom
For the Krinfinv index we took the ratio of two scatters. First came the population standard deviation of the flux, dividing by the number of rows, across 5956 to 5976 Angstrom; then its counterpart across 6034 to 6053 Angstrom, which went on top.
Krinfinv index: 1.76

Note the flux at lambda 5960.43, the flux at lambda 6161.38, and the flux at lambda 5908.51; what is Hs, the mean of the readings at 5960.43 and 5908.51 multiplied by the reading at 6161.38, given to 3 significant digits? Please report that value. 79.3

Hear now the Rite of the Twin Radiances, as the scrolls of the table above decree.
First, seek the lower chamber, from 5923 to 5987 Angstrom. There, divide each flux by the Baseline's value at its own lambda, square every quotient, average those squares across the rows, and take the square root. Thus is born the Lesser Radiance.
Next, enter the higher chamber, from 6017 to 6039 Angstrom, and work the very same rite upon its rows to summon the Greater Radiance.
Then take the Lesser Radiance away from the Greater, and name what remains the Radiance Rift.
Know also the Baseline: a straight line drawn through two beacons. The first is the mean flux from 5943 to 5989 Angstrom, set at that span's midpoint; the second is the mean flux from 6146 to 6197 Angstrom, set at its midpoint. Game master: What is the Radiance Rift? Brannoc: 0.066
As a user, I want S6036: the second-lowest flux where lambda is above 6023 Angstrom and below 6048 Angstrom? 9.36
